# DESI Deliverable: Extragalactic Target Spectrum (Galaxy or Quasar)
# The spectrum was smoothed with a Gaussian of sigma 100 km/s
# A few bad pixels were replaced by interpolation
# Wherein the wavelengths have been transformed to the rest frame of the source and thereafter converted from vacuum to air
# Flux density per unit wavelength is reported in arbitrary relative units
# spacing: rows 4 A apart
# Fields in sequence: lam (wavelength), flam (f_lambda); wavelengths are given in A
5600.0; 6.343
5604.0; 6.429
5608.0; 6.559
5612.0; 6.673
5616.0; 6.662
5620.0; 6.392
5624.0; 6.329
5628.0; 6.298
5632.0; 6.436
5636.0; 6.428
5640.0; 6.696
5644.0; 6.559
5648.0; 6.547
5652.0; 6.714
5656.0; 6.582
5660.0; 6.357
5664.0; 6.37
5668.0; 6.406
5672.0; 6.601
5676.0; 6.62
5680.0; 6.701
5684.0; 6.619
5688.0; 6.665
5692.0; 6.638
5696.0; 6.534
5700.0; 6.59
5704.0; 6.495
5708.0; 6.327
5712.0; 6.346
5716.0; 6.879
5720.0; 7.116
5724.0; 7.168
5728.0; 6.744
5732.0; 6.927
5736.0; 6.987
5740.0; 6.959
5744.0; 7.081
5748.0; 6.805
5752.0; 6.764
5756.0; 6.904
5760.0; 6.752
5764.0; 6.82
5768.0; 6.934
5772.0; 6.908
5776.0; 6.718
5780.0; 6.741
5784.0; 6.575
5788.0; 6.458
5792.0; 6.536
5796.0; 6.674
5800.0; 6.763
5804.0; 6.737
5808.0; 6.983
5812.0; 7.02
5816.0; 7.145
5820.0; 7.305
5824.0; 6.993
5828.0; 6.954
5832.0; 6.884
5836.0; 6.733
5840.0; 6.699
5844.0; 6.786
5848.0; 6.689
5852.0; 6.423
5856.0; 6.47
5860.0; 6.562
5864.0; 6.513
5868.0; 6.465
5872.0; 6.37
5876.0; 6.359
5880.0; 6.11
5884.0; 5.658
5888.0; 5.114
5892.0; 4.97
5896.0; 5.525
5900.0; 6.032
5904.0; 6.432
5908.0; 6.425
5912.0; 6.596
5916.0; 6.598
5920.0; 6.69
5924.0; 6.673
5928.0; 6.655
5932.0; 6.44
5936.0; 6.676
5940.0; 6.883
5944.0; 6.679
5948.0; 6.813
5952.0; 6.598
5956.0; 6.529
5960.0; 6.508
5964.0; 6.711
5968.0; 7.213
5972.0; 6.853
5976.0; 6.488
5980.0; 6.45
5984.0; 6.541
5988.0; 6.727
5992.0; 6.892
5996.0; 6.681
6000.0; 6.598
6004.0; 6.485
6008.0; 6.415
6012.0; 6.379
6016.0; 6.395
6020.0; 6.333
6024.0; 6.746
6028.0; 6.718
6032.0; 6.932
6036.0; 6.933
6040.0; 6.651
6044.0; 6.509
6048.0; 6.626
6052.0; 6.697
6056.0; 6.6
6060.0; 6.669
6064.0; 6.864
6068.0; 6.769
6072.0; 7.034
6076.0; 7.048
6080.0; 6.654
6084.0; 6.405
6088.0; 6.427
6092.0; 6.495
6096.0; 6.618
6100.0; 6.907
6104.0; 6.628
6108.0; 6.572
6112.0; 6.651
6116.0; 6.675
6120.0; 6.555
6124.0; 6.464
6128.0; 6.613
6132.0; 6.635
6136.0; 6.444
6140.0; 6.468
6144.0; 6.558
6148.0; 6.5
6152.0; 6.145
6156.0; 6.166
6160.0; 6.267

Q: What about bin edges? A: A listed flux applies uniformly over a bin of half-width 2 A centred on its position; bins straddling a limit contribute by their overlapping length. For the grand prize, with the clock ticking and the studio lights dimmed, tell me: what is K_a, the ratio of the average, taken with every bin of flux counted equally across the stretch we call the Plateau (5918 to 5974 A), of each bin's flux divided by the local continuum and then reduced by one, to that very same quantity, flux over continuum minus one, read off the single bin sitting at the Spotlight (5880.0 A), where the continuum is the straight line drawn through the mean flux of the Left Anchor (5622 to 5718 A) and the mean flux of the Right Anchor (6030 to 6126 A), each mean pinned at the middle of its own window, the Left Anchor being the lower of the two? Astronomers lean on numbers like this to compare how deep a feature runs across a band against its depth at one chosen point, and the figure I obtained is -0.1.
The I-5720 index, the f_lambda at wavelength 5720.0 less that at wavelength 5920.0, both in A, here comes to 0.43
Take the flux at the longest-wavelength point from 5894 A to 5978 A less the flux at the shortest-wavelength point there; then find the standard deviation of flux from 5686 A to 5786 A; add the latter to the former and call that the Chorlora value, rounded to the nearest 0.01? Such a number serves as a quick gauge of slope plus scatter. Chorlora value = 1.18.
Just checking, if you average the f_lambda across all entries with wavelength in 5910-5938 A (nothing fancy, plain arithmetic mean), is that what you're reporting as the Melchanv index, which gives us 6.62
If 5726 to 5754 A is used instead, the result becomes 6.90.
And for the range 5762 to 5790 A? 6.74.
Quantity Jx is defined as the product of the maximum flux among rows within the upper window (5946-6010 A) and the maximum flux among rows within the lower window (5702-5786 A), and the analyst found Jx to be 51.7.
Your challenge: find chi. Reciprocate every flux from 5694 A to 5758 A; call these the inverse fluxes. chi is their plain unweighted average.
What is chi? 0.148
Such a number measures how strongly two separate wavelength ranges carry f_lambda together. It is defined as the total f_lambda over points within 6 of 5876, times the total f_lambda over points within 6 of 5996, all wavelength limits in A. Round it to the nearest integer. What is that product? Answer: 380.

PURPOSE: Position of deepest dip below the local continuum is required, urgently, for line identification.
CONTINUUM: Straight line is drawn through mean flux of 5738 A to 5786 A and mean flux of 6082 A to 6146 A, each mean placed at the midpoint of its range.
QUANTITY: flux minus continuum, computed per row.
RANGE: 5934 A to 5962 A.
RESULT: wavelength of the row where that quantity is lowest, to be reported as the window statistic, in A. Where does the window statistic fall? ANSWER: 5960.0 A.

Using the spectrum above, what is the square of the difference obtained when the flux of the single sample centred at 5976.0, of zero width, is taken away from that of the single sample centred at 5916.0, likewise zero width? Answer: 0.012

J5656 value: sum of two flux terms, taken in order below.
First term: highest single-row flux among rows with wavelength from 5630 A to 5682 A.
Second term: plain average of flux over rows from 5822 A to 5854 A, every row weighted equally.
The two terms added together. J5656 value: 13.48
